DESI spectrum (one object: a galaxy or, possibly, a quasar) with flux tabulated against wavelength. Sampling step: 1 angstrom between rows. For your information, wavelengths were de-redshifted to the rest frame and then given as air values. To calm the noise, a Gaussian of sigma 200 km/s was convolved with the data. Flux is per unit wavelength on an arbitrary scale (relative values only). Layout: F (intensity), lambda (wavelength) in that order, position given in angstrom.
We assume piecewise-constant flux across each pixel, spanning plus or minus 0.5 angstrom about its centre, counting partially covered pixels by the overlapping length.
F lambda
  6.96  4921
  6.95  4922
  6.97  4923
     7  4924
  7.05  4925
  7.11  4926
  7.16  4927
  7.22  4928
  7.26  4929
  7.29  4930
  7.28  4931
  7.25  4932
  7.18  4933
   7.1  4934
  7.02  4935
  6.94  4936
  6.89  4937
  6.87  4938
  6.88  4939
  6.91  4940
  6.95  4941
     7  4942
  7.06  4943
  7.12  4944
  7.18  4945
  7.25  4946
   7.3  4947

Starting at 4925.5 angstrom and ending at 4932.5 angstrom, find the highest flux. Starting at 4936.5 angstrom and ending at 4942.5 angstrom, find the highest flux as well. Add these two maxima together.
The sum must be 14.3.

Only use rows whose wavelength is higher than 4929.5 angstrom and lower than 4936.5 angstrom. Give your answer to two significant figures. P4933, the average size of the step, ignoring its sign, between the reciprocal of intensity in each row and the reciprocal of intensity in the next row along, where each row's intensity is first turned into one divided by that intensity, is 0.0012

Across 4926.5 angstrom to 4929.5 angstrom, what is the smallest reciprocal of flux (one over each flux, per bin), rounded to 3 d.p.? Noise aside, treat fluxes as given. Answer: 0.138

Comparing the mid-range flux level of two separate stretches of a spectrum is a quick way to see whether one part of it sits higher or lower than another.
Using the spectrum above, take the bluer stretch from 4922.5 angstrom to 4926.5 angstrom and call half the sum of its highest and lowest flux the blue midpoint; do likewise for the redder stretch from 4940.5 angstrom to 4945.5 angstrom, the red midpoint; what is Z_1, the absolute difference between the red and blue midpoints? 0.025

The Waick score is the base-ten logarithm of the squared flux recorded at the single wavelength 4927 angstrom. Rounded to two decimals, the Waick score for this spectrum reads 1.71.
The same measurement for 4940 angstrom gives 1.68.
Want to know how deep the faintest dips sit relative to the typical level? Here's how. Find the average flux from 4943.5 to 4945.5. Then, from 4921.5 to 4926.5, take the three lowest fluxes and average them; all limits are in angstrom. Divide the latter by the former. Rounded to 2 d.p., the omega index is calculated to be 0.98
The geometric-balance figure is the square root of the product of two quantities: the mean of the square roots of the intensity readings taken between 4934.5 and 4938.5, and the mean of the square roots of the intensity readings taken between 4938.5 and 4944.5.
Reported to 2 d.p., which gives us 2.64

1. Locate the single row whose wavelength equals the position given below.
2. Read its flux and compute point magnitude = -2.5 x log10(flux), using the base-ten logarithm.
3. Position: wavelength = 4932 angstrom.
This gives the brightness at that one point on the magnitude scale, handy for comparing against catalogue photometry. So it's -2.151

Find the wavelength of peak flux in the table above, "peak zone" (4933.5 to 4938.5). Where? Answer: 4934 angstrom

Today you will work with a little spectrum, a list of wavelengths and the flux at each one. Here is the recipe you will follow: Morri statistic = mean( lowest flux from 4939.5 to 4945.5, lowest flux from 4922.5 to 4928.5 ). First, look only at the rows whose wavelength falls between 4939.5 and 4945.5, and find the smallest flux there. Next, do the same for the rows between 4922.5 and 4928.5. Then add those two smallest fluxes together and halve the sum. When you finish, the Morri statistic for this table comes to 6.94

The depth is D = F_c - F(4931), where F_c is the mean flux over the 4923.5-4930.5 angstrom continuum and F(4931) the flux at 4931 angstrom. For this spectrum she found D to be -0.12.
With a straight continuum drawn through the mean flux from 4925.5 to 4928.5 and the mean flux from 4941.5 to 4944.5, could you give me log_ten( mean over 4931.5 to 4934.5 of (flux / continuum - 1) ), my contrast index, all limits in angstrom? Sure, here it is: -2.14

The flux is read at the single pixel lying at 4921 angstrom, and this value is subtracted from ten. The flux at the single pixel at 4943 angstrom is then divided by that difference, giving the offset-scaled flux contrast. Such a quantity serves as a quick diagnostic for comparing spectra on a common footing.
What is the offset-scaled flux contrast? 2.32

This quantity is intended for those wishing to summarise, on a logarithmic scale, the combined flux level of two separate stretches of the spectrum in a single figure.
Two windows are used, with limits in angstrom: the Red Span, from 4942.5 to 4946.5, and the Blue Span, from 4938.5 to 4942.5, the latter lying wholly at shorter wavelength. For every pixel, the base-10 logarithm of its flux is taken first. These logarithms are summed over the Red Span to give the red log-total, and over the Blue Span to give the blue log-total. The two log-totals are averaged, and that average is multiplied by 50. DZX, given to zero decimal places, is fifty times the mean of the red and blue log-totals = 170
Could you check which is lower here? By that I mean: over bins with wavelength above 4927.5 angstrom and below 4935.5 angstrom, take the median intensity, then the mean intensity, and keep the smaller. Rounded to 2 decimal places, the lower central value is 7.20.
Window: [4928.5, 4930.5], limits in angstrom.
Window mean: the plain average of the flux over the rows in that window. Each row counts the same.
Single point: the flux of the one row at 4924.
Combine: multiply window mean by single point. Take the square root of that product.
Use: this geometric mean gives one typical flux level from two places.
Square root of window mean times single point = 7.14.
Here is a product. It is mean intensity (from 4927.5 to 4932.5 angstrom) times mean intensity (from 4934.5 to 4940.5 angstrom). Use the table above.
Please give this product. 50.2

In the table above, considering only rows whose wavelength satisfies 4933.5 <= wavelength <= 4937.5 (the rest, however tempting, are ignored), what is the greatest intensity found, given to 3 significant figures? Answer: 7.10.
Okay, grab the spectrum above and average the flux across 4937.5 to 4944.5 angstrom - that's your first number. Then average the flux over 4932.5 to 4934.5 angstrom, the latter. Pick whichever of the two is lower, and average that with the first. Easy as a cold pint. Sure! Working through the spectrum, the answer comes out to 6.97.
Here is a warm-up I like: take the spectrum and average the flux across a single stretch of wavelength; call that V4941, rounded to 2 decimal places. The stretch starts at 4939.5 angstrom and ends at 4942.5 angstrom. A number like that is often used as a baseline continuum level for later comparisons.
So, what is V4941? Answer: 6.95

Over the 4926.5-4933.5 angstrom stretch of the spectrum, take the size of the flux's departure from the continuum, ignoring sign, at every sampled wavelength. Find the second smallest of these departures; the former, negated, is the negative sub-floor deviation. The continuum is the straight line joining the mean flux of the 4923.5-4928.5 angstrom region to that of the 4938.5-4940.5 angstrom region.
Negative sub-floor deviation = -0.14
